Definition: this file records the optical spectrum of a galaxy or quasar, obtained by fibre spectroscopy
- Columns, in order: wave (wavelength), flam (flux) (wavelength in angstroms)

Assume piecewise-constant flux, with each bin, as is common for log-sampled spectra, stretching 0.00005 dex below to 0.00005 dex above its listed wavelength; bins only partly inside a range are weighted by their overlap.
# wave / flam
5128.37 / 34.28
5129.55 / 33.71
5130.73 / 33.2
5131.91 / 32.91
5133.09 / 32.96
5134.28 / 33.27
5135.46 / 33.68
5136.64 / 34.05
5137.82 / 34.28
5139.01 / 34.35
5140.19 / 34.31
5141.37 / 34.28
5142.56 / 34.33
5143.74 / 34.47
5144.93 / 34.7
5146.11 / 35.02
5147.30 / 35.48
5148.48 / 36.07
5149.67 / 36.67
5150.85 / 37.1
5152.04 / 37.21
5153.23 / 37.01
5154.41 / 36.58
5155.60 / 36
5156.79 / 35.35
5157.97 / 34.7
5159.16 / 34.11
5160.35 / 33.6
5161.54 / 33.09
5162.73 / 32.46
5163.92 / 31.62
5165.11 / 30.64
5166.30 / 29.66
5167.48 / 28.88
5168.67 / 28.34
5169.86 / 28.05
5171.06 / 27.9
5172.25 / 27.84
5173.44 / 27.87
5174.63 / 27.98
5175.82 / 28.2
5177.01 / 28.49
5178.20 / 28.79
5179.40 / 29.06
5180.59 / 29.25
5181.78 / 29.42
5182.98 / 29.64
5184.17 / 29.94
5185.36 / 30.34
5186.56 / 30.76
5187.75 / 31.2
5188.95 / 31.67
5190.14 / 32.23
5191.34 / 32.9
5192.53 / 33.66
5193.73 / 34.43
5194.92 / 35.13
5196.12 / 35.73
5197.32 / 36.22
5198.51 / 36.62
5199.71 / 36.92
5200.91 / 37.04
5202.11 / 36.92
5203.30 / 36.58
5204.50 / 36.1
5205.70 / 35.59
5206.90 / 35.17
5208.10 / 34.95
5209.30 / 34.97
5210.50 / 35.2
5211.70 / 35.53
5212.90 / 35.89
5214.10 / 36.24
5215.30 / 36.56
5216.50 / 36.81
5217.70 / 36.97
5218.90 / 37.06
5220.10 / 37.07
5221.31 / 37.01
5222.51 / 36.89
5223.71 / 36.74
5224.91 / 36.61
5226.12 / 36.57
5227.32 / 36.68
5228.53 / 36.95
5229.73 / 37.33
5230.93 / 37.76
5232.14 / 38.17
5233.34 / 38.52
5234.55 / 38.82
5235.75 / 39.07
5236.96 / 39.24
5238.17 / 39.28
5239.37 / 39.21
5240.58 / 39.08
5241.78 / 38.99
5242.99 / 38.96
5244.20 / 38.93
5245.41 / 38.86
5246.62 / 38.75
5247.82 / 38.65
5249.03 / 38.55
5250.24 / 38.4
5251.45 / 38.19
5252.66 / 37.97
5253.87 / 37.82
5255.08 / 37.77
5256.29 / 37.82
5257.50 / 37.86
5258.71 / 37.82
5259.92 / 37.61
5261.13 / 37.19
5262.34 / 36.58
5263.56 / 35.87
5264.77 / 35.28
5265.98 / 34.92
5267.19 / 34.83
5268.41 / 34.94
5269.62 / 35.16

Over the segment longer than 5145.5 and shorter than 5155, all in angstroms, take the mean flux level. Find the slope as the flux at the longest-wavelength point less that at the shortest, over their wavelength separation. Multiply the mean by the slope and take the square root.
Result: 2.6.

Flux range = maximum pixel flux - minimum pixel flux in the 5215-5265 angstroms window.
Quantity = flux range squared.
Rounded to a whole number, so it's 16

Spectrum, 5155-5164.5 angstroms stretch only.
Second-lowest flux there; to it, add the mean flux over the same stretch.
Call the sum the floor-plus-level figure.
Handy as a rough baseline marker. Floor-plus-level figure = 66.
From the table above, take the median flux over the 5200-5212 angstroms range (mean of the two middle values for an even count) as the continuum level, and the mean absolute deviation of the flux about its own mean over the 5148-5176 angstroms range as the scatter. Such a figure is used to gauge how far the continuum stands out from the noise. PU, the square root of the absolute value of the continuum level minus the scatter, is 5.68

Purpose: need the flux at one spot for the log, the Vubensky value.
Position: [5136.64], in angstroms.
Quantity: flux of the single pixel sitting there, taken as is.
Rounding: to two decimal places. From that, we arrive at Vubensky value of 34.05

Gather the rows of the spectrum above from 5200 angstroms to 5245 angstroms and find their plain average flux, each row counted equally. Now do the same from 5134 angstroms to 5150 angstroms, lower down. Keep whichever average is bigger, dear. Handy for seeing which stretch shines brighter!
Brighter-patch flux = 37.2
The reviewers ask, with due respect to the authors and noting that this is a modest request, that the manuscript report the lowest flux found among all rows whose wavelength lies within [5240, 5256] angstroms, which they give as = 37.77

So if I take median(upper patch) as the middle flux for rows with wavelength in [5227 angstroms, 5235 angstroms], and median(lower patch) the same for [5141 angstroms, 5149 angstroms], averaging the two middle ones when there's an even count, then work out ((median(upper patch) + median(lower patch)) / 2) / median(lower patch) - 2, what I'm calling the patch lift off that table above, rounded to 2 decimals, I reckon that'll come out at -0.96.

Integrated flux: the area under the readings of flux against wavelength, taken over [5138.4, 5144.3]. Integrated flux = 203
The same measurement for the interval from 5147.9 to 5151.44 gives 130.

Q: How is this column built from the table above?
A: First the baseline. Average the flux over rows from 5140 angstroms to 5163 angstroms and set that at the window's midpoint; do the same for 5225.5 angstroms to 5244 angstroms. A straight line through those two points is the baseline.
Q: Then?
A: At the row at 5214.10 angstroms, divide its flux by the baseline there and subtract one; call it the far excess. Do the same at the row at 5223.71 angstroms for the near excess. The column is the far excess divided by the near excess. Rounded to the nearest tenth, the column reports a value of 1.1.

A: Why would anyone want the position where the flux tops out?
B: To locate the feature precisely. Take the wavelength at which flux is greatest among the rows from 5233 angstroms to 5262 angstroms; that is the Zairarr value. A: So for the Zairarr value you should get 5238.17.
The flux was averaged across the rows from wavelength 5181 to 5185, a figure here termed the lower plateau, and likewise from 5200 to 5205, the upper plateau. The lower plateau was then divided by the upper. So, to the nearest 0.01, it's 0.81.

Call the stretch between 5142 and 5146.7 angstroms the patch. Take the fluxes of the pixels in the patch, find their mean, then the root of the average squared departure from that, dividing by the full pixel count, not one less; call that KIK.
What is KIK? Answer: 0.26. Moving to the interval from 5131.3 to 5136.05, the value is 0.31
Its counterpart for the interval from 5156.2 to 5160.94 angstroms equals 0.65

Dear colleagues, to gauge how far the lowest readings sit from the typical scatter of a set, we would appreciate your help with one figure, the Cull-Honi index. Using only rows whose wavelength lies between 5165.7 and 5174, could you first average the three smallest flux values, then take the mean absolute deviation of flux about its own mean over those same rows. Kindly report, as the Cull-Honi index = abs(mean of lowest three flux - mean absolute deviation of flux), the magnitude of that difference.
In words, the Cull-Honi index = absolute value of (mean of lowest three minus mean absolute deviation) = 27.4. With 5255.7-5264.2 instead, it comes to 35.9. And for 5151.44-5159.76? 33.8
